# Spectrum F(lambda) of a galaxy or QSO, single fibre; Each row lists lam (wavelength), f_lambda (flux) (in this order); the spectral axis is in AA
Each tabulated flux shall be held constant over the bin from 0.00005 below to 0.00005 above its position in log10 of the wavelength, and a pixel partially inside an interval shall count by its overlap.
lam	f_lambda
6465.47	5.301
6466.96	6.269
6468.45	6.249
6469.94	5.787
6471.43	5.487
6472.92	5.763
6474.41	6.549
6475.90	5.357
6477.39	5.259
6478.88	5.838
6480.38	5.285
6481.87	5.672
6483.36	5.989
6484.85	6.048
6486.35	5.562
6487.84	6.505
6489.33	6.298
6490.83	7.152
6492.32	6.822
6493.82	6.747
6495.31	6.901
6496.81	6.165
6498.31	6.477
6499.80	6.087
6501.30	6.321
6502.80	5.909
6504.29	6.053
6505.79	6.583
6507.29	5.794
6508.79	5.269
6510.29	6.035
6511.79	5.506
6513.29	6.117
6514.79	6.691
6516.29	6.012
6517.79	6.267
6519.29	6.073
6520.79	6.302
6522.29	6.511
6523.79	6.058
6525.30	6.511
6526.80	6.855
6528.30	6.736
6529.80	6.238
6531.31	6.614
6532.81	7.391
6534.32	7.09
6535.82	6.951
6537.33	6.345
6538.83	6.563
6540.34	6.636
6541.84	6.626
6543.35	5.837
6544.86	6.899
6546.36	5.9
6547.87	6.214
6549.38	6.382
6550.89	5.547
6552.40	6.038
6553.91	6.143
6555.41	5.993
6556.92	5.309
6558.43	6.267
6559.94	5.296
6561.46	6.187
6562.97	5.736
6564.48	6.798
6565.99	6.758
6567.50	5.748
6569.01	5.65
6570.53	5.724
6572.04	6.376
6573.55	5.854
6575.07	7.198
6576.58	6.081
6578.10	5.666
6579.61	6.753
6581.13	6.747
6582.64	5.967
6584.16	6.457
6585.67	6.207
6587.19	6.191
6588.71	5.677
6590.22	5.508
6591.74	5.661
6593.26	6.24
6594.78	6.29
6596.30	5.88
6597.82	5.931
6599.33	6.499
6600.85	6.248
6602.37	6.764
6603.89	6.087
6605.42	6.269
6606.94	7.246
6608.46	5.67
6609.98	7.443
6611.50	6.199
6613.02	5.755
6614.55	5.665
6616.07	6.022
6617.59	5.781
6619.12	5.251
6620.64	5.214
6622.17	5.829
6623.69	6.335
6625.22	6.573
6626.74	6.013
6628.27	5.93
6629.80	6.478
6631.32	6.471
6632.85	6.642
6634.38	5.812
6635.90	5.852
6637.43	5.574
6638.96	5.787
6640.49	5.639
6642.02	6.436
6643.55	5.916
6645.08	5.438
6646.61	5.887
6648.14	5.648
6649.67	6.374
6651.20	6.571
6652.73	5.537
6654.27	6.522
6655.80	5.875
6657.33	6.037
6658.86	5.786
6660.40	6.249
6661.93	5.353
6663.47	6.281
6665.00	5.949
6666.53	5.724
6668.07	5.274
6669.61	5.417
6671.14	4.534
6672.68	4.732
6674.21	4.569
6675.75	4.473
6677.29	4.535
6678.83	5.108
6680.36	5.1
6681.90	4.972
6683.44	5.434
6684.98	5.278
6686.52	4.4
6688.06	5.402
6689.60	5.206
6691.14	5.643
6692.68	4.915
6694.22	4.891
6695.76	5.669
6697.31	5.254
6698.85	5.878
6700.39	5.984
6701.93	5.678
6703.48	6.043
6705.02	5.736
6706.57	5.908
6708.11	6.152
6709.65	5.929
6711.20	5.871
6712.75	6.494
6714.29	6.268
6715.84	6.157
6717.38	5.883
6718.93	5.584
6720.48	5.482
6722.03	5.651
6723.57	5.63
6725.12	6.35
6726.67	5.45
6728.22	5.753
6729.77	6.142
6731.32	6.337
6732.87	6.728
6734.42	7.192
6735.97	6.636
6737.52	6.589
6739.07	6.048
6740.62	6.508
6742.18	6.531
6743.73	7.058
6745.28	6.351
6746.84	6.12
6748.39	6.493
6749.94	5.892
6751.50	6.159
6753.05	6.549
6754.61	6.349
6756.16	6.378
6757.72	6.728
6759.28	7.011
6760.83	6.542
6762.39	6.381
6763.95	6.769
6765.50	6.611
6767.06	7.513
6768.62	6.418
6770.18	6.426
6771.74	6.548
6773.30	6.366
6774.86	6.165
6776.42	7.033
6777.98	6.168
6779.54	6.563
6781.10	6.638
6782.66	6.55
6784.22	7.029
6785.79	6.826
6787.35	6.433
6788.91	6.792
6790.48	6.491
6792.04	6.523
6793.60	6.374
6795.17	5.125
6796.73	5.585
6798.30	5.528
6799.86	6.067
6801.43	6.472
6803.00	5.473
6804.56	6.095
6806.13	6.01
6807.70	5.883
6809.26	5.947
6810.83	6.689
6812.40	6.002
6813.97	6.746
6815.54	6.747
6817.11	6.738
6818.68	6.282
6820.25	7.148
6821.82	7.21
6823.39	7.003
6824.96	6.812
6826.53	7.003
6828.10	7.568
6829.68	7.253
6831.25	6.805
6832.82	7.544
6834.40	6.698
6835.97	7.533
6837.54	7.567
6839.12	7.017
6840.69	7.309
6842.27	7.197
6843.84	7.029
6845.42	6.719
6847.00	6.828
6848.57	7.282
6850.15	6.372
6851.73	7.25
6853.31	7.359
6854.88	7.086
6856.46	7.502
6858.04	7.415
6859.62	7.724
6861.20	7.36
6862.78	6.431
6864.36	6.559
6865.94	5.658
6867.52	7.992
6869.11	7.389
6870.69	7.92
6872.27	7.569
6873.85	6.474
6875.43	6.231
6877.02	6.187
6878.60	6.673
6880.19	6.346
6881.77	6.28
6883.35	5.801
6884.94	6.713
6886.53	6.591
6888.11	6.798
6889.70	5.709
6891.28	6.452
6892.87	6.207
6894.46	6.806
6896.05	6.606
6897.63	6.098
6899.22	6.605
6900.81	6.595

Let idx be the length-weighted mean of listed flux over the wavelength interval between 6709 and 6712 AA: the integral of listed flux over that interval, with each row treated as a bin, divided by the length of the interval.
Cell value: 5.9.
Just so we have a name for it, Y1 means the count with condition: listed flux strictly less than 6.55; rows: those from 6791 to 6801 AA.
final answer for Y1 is 6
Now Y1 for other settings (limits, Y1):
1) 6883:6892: 3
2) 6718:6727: 6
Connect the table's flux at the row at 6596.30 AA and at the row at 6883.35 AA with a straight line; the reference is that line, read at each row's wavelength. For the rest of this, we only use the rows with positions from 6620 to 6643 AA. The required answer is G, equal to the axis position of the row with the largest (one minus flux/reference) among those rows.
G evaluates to 6620.64 AA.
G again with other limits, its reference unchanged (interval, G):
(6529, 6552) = 6550.89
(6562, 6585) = 6569.01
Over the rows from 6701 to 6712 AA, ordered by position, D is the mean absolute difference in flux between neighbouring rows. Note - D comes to 0.23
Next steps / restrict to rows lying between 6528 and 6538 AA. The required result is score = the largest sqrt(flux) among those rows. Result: 2.72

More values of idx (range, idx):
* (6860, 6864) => 6.9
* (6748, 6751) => 6.1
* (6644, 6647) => 5.7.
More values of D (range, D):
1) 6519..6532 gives 0.34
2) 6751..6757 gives 0.21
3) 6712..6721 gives 0.20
